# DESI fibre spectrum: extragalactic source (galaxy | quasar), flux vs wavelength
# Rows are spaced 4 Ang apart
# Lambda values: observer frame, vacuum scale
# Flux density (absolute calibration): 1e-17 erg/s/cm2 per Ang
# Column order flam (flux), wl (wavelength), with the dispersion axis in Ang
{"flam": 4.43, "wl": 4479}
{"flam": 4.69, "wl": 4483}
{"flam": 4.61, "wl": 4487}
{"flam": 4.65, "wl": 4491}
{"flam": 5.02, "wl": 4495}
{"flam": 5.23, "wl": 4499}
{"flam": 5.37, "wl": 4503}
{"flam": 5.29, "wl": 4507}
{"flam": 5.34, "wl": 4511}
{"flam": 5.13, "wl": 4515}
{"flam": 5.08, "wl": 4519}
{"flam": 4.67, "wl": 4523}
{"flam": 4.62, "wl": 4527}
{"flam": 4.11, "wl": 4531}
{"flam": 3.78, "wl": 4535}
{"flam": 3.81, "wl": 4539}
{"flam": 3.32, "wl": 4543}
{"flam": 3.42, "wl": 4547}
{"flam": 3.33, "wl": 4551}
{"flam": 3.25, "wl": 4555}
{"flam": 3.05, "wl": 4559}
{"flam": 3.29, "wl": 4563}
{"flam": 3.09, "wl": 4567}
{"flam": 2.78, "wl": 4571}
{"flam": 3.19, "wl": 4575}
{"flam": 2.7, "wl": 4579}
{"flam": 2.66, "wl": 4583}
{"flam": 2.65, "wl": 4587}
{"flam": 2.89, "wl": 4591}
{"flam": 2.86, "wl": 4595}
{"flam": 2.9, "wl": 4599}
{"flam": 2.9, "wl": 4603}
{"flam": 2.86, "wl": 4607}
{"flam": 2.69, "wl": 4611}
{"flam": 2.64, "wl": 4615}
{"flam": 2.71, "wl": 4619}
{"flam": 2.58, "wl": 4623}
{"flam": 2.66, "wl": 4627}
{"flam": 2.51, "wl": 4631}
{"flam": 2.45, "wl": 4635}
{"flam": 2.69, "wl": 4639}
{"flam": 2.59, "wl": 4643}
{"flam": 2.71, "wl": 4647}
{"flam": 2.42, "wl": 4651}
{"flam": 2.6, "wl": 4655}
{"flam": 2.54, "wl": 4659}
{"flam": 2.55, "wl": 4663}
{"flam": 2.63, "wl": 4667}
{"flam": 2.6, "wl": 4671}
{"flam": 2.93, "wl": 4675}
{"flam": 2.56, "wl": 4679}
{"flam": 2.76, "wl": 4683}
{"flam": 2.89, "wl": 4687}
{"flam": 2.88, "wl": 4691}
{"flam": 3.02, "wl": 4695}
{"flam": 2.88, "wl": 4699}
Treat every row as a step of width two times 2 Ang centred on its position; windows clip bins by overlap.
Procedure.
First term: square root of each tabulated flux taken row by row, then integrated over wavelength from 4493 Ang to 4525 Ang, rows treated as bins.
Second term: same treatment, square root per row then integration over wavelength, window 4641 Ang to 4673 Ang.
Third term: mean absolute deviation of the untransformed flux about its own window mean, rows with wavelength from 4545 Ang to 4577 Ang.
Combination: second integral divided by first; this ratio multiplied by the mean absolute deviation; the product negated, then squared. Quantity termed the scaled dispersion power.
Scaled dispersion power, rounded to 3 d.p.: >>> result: 0.011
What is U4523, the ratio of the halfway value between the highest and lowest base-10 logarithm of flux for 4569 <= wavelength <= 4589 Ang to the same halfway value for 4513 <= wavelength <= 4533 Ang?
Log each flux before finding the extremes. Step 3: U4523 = 0.70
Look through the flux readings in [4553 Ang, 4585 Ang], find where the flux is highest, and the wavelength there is 4563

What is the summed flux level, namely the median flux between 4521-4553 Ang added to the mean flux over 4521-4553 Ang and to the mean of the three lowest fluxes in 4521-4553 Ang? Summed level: 11.0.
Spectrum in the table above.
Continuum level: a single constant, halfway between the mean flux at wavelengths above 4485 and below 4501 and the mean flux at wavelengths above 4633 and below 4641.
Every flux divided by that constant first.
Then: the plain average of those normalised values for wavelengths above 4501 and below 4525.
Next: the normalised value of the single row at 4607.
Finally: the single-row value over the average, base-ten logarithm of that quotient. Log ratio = -0.26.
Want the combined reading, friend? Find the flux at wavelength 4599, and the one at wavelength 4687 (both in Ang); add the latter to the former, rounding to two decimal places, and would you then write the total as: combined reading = 5.79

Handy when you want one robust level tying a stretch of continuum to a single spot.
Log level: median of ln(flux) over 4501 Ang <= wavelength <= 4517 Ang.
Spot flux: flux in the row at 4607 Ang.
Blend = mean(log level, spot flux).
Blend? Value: 2.27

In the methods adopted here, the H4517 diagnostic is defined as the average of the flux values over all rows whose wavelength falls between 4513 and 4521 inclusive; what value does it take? 5.1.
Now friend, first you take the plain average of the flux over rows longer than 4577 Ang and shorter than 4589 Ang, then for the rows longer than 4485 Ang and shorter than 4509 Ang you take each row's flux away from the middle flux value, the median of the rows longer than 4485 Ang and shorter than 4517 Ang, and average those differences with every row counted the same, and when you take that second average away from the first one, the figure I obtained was 2.5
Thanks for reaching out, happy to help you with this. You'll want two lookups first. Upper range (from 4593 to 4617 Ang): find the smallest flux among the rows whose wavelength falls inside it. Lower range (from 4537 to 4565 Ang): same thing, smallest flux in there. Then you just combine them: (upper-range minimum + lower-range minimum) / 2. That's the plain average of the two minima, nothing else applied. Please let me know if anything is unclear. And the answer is 2.8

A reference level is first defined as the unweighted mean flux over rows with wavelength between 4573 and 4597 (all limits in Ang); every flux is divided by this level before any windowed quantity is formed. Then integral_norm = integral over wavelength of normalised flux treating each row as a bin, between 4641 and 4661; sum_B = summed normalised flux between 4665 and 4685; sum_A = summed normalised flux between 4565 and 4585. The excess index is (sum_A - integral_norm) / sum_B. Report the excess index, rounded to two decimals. -2.75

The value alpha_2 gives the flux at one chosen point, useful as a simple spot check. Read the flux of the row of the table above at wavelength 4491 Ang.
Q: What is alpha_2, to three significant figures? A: 4.65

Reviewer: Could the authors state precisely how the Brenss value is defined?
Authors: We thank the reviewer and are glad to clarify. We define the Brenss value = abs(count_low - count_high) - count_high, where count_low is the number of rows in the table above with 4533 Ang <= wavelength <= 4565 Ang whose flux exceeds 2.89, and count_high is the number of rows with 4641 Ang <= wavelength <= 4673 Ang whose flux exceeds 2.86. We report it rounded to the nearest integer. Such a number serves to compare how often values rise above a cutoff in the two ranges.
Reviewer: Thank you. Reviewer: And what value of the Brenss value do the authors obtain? 8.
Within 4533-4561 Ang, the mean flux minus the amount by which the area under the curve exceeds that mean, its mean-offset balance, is -89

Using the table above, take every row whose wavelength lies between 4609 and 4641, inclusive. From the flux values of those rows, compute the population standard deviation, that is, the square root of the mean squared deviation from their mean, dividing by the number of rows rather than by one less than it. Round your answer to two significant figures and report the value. 0.088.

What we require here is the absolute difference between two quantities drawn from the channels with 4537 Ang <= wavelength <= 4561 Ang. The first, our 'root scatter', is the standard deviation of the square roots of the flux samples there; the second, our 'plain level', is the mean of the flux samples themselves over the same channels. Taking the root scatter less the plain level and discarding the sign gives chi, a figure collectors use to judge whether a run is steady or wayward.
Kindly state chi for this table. 3.3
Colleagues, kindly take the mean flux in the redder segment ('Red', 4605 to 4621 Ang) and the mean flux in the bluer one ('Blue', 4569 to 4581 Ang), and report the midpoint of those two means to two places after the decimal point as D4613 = 2.81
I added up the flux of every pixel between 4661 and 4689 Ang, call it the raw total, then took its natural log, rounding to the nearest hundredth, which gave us 2.94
